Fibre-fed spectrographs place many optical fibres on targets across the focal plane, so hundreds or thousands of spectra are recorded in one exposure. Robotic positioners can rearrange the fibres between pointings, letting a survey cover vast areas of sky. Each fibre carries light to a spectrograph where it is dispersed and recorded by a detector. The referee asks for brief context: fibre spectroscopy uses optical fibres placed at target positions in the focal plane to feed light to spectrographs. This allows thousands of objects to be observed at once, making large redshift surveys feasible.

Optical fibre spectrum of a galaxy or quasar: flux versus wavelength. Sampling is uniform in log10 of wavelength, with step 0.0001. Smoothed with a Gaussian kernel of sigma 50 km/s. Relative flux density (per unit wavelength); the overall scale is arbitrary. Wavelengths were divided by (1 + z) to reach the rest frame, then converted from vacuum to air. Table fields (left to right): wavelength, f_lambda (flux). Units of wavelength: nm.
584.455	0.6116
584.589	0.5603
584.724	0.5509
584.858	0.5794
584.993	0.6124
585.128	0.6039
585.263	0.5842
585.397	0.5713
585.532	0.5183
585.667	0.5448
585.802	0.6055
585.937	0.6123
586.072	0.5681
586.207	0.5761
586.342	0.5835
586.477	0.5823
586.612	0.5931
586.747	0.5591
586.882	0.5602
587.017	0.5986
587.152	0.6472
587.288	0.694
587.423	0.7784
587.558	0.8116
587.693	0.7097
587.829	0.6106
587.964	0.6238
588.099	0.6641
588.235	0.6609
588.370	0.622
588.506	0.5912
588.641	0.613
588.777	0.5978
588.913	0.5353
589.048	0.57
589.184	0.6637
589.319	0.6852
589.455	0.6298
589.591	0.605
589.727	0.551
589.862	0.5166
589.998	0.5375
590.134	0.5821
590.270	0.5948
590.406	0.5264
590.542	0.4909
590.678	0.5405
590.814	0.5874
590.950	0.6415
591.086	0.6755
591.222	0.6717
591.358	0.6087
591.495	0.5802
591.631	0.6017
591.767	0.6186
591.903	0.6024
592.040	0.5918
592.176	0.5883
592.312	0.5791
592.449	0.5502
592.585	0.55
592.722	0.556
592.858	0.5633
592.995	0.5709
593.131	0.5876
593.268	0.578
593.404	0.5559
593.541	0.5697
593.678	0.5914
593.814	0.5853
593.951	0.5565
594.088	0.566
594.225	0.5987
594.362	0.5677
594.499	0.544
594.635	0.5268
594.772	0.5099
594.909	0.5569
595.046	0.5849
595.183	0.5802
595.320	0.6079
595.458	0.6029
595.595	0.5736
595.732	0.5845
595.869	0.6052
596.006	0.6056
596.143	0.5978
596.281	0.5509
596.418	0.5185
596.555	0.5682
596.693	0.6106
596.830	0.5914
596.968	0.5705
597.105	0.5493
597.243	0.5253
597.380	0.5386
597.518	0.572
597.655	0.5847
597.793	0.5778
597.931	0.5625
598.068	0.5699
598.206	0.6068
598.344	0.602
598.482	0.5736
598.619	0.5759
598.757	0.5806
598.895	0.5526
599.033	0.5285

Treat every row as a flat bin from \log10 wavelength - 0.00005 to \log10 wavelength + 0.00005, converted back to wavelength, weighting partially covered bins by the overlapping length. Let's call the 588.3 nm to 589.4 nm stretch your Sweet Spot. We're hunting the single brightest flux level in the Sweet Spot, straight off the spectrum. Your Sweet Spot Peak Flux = 0.6852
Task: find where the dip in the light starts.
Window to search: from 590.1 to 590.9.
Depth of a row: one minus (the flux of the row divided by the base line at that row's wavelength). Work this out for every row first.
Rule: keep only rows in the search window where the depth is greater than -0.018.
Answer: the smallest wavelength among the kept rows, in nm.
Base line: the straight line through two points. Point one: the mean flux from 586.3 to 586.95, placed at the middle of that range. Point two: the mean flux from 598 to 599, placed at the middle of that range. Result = 590.134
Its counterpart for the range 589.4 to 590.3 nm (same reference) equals 589.727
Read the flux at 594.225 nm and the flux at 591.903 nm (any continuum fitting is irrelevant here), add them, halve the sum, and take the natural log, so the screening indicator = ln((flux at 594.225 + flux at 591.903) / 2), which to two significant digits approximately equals -0.51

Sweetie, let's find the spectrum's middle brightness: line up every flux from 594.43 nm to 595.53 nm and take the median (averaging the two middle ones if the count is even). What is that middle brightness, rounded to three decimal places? 0.569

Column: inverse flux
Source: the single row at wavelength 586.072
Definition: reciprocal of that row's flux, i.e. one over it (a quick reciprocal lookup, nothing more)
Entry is 1.76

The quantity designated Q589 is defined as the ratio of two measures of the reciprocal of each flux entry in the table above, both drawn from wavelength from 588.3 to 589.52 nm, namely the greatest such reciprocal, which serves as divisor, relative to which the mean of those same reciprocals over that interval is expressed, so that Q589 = 0.879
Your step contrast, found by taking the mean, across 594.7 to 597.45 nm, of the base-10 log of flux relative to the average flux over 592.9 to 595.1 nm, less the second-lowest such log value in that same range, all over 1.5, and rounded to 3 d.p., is 0.028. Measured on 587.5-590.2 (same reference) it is 0.040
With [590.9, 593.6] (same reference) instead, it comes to 0.021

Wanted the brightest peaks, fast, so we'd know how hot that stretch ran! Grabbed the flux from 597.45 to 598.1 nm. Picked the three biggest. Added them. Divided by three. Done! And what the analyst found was 0.578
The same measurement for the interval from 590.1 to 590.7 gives 0.572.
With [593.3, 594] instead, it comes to 0.582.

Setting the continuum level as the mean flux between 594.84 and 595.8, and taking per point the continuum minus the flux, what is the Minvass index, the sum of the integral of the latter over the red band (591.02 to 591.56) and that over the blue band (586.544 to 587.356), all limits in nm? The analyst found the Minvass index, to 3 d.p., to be -0.047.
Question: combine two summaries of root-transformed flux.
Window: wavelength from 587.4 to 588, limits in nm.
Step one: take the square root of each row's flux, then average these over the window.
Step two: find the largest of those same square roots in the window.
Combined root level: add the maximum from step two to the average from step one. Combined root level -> 1.74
